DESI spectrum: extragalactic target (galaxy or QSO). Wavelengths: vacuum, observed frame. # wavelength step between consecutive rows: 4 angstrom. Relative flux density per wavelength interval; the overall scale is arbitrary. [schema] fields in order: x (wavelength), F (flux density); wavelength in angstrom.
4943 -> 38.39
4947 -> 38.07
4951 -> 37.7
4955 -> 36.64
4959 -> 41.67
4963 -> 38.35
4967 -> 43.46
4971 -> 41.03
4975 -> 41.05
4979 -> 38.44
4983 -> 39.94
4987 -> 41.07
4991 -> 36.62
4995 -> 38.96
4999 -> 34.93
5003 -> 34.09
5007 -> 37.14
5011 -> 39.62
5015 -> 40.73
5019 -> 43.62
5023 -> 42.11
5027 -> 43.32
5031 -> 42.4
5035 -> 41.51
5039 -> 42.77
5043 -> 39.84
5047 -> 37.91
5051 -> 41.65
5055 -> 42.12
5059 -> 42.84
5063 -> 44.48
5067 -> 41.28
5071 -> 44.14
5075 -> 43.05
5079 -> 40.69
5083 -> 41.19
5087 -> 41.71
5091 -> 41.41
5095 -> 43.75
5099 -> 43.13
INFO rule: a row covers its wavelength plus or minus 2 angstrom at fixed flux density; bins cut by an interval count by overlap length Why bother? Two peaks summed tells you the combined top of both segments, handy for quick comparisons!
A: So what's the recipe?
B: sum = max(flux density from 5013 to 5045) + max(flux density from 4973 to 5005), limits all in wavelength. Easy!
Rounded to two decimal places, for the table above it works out 84.69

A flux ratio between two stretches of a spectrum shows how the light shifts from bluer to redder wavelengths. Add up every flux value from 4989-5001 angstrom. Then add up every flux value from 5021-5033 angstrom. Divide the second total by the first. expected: 1.16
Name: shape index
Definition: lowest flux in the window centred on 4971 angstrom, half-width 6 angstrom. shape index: 41.03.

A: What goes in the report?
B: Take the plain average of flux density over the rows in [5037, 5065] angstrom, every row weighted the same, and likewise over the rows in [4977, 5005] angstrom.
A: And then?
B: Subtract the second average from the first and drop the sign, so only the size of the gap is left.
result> 3.9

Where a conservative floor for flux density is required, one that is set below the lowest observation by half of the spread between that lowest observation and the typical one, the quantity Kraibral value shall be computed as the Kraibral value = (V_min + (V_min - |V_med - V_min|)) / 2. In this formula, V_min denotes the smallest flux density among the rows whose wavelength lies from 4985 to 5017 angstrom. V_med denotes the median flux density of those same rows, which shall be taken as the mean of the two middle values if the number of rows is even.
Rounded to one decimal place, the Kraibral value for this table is 32.1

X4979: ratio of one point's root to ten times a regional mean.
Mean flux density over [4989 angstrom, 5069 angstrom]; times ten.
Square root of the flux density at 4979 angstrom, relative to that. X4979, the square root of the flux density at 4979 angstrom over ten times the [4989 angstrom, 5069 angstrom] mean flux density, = 0.0153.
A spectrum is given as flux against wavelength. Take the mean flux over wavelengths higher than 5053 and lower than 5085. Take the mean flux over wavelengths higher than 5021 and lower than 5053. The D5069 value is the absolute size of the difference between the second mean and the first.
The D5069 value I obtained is 1.0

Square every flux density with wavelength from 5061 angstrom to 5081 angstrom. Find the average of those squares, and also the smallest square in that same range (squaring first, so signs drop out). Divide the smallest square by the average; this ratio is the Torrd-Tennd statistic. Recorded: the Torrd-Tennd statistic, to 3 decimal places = 0.906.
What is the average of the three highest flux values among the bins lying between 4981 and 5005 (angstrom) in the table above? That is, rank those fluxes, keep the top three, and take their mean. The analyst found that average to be 40.0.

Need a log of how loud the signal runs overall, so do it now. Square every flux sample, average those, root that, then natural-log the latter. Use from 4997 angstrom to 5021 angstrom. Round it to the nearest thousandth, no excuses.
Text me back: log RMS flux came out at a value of 3.651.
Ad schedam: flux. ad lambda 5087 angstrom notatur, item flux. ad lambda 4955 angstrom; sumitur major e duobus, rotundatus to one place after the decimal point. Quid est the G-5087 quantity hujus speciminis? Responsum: 41.7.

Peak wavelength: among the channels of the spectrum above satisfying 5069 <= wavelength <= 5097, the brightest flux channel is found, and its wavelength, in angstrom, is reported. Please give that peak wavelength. 5071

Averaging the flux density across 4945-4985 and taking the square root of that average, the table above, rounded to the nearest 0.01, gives 6.30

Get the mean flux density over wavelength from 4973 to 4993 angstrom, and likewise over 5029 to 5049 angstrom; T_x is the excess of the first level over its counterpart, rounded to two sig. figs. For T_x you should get -1.5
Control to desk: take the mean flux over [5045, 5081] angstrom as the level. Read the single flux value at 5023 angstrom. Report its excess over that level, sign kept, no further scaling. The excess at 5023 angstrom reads 0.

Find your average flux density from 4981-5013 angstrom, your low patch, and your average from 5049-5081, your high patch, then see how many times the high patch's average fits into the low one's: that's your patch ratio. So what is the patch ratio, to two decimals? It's 0.89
